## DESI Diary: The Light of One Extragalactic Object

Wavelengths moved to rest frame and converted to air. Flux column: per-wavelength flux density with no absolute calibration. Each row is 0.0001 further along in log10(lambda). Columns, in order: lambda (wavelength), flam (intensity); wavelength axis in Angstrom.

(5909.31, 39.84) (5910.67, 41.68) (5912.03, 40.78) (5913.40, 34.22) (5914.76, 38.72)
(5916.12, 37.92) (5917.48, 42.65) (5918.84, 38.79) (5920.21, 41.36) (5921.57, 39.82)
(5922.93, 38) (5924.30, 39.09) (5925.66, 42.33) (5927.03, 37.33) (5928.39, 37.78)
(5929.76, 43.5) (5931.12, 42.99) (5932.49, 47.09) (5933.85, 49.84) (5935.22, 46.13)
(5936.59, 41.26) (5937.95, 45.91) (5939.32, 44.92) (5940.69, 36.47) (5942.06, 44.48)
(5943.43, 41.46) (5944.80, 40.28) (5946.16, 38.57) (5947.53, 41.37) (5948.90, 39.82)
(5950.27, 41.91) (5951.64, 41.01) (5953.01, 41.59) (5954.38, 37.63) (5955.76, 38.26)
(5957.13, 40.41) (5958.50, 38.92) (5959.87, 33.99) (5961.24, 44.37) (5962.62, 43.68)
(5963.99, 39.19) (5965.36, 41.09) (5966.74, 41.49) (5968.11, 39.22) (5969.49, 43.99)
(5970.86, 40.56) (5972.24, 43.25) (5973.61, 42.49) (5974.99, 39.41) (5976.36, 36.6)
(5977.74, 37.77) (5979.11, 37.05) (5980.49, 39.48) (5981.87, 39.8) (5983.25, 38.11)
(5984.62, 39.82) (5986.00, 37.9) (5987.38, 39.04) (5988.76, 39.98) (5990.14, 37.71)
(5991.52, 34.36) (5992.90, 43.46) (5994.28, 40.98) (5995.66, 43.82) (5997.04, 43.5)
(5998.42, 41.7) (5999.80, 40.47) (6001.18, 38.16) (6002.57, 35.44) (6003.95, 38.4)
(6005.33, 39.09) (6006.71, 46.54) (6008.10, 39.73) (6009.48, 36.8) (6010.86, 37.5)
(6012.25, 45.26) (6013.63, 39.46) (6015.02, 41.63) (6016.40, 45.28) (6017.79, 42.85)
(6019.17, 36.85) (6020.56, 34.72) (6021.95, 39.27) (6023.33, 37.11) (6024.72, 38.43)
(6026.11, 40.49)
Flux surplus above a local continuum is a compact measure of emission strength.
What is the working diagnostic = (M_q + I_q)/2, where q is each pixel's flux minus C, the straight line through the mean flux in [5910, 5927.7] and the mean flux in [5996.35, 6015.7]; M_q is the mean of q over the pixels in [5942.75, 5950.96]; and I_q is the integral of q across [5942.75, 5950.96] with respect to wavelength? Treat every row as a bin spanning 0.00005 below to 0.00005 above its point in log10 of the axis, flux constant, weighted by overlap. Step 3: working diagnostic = 4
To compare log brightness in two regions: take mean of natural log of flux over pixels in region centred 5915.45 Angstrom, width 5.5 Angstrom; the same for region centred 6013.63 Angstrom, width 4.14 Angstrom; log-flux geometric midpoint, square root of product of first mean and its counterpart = 3.69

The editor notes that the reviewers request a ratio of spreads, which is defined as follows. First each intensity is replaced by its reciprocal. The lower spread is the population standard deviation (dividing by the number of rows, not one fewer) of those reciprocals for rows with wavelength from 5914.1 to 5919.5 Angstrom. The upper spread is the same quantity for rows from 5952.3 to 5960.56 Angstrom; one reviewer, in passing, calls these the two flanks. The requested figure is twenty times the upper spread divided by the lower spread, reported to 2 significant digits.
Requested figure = 30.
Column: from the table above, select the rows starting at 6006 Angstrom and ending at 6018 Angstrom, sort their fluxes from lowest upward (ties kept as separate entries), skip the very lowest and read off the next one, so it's 37.5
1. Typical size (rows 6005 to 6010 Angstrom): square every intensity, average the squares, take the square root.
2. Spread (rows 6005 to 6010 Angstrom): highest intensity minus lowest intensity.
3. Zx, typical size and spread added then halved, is 25.2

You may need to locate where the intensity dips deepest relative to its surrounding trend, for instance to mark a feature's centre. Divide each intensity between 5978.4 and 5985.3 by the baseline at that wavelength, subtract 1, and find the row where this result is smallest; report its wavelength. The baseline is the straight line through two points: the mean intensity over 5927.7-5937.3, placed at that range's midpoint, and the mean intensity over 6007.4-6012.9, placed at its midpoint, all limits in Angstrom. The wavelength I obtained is 5979.11 Angstrom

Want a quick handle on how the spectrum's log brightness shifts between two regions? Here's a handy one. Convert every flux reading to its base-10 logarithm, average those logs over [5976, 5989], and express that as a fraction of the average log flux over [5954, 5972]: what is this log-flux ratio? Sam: 0.99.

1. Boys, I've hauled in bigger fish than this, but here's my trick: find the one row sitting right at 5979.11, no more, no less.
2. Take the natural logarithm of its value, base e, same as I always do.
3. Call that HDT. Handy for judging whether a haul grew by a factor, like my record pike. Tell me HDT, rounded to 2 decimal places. 3.61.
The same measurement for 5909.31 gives 3.68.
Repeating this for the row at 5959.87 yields 3.53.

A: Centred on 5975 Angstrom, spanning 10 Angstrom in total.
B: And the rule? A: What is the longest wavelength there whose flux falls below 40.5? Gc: 5979.11 Angstrom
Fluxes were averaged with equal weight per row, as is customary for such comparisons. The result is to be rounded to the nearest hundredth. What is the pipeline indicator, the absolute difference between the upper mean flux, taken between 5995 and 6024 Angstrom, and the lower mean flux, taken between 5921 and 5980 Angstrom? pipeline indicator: 0.81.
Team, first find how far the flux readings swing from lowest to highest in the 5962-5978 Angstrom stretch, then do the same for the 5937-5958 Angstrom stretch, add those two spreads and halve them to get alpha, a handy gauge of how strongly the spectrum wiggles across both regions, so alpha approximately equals 8.4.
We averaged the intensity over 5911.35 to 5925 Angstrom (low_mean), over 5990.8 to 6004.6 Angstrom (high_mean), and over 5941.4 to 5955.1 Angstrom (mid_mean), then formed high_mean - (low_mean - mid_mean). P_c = 41.7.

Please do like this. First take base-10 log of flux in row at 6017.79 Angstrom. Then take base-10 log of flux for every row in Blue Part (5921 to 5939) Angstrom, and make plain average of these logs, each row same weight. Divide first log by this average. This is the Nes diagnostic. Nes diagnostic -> 1.00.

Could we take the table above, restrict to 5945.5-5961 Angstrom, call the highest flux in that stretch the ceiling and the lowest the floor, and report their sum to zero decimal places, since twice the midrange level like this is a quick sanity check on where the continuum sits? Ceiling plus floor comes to 76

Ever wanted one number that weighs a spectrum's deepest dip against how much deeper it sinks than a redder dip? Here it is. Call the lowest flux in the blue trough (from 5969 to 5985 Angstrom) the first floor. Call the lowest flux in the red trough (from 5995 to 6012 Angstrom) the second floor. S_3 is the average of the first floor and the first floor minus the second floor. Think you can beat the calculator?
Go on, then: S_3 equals 18.9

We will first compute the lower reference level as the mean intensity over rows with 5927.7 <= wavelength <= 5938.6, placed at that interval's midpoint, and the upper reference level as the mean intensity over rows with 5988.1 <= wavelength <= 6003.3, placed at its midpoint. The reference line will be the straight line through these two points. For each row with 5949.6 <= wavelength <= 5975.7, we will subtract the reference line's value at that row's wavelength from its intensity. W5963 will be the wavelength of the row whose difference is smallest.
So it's 5959.87 Angstrom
